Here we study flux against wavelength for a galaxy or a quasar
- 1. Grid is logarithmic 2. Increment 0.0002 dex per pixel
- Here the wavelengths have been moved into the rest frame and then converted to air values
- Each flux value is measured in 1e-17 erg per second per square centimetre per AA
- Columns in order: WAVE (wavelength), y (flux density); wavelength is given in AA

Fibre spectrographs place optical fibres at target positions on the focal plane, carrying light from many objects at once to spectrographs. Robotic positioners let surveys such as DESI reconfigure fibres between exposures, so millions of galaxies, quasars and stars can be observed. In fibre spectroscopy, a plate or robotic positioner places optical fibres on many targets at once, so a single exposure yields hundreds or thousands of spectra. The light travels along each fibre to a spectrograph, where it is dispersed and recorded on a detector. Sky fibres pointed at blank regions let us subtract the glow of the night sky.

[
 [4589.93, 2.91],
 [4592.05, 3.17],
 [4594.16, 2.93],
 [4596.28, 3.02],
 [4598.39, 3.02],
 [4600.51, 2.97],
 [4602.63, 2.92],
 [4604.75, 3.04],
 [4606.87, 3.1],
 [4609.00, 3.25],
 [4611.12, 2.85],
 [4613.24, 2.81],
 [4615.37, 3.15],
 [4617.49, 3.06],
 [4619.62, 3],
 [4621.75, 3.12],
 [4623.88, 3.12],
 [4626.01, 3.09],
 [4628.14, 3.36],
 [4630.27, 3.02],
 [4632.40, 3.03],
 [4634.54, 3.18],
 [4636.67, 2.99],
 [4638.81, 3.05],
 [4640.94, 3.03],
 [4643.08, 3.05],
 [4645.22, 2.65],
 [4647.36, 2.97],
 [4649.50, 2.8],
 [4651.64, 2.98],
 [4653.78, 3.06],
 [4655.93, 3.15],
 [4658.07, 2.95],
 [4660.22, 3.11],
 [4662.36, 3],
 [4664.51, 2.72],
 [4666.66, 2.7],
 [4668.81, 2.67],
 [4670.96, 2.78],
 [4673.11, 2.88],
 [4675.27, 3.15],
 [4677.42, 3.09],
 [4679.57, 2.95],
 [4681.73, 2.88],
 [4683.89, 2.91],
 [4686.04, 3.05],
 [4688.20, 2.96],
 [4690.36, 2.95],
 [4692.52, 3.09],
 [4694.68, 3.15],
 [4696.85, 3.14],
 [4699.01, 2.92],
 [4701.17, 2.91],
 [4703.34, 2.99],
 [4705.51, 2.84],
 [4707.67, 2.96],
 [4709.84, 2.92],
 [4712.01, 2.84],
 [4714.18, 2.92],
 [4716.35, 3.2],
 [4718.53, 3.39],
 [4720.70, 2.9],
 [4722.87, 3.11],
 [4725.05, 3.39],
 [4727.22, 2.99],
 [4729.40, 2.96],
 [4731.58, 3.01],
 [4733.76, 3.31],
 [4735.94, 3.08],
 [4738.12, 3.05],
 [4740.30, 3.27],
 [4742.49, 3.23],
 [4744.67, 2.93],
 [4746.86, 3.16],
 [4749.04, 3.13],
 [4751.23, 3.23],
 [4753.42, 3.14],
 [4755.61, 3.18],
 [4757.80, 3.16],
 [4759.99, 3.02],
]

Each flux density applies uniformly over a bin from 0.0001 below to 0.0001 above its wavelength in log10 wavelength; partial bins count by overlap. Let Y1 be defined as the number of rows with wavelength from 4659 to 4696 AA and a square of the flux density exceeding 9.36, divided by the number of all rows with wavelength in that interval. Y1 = 0.29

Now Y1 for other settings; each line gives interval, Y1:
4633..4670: 0.24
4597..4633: 0.47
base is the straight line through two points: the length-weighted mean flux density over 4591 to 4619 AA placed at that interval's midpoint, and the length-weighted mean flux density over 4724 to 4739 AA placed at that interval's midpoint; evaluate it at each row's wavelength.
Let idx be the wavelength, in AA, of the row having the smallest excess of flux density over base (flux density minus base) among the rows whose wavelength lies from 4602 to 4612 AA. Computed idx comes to 4611.12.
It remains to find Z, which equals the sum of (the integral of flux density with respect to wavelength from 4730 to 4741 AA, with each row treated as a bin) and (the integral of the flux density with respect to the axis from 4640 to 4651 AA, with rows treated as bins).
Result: 66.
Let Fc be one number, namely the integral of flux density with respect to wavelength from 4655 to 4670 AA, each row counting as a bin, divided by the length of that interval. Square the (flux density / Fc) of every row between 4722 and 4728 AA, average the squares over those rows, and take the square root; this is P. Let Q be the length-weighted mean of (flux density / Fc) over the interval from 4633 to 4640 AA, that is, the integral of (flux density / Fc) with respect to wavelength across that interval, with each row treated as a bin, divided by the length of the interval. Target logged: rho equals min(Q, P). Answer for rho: 1.06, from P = 1.09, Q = 1.06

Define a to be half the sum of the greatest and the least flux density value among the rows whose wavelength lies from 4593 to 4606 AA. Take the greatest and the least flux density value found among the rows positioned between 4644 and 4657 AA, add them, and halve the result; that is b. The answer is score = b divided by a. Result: 0.97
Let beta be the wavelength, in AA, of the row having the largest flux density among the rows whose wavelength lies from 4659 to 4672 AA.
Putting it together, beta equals 4660.22 AA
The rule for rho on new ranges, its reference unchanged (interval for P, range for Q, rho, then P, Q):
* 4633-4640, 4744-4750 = 1.06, 1.06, 1.06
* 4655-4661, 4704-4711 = 1.01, 1.06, 1.01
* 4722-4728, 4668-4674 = 0.96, 1.09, 0.96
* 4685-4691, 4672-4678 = 1.03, 1.03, 1.05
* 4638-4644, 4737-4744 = 1.05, 1.05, 1.09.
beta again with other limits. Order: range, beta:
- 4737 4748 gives 4740.30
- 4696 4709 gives 4696.85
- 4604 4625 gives 4609.00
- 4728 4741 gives 4733.76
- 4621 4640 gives 4628.14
